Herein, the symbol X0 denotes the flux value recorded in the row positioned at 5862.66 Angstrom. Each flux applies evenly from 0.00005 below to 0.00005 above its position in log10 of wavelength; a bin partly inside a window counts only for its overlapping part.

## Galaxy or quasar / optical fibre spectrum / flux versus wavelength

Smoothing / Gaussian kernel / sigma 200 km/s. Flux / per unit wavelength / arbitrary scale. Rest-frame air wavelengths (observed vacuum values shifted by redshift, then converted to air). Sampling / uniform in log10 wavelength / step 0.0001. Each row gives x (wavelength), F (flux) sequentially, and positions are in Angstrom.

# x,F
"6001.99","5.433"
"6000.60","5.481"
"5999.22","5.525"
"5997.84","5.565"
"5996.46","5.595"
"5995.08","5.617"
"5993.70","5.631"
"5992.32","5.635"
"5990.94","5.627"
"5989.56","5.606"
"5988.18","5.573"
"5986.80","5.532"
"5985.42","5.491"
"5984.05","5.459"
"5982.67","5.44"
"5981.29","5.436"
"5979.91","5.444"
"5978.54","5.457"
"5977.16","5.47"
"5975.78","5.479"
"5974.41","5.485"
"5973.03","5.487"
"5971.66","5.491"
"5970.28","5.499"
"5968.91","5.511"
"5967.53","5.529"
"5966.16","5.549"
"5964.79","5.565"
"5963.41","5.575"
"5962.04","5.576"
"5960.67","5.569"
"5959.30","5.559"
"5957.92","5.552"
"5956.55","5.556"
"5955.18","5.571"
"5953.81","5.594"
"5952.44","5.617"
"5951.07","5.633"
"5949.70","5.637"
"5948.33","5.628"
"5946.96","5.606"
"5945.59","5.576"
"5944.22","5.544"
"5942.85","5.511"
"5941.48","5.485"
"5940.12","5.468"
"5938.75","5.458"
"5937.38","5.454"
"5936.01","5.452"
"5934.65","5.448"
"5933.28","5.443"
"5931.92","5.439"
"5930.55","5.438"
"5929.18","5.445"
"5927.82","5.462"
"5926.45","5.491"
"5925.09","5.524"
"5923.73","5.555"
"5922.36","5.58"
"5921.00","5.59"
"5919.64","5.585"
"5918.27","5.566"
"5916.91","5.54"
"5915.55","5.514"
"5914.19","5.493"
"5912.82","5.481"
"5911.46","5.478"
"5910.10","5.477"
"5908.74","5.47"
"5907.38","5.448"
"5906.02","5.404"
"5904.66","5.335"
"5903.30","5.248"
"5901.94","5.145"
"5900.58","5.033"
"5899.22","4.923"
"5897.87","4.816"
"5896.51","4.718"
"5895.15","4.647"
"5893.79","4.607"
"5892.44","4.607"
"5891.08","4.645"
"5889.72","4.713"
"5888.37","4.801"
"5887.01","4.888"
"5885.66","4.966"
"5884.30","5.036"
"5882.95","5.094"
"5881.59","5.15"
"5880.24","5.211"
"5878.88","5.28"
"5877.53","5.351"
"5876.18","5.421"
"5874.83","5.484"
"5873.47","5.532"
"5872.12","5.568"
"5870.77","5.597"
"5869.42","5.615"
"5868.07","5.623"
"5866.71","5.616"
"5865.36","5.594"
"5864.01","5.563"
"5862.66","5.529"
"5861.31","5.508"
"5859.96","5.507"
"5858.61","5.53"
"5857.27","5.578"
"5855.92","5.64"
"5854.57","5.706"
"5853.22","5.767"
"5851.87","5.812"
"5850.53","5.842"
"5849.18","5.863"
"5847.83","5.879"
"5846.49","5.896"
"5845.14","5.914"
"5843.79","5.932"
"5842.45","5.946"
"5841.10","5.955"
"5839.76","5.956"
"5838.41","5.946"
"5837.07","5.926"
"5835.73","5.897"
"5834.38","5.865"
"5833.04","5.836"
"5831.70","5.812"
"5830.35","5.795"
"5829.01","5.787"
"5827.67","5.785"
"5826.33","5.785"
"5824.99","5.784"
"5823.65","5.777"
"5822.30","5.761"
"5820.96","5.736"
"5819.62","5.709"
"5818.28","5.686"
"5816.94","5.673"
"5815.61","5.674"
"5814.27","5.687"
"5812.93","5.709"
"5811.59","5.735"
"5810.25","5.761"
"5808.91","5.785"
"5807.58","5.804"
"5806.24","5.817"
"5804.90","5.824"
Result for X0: 5.529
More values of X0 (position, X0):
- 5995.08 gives 5.617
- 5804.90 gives 5.824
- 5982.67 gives 5.44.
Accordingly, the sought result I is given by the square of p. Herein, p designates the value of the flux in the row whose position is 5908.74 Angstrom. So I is 30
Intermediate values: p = 5.47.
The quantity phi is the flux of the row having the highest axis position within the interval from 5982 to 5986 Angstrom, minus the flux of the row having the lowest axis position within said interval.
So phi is 0.05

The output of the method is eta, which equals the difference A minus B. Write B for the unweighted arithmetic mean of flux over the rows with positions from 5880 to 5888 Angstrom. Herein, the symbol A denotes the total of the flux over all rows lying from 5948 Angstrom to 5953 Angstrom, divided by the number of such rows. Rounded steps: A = 5.63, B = 5.1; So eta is 0.57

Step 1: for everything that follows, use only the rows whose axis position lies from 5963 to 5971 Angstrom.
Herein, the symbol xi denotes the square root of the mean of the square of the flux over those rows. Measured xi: 5.54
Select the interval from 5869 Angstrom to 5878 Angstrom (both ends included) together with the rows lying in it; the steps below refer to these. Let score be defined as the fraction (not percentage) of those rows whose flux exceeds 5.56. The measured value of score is 0.4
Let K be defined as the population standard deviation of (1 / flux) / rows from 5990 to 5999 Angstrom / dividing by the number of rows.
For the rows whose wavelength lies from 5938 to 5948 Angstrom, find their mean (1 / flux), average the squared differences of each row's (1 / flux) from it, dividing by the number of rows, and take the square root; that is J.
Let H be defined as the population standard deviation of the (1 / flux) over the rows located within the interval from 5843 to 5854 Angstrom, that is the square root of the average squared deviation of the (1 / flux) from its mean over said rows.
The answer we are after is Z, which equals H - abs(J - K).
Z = 0.001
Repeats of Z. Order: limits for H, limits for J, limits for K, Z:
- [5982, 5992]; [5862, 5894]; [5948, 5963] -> -0.010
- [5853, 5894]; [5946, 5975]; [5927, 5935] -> 0.012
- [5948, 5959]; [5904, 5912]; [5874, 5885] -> -0.003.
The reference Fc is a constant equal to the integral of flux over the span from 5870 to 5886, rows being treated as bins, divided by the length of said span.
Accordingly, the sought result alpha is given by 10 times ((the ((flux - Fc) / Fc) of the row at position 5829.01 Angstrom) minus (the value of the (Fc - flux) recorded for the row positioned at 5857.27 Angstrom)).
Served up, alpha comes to 3.5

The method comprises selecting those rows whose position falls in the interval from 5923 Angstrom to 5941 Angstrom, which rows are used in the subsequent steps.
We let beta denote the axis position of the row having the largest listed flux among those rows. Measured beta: 5923.73 Angstrom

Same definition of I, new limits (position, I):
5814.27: 32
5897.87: 23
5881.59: 27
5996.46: 31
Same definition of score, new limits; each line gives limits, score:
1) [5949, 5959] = 0.7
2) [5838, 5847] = 1.0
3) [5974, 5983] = 0.0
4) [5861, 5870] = 0.7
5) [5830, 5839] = 1.0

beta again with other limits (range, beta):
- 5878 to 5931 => 5921.00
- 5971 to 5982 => 5971.66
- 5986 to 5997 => 5992.32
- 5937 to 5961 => 5949.70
